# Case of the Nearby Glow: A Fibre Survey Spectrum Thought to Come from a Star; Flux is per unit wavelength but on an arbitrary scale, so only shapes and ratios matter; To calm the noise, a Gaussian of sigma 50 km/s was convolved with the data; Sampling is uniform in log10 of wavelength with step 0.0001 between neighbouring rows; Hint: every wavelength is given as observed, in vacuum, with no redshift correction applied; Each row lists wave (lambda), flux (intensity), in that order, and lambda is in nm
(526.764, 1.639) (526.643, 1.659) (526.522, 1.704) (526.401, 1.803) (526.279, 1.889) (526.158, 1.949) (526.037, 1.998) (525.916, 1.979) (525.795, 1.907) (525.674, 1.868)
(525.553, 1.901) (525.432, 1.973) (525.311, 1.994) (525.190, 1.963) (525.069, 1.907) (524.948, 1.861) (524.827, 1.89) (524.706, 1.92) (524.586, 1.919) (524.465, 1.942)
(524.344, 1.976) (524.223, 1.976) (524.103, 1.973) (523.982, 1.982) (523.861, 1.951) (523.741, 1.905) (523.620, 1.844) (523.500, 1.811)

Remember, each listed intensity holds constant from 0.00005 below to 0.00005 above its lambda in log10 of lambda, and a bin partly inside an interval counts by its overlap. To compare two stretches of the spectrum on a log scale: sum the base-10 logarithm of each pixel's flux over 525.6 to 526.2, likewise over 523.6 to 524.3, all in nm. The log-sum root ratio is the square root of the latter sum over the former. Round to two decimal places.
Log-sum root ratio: 1.09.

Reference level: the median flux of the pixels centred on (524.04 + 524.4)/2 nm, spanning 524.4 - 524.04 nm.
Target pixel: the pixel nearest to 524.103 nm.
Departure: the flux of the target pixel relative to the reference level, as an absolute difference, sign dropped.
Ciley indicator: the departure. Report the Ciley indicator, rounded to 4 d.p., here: 0.0030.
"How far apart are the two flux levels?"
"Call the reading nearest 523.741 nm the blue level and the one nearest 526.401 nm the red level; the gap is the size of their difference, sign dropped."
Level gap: 0.10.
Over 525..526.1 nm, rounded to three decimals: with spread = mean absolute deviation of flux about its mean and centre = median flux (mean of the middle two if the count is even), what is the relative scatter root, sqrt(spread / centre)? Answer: 0.147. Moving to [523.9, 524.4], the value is 0.036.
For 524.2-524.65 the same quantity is 0.108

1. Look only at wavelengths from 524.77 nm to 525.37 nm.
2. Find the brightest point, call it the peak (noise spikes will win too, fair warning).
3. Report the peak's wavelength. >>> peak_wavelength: 525.311 nm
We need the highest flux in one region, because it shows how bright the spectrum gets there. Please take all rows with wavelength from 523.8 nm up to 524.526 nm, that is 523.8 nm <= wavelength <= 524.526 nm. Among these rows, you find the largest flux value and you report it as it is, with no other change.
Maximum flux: 1.982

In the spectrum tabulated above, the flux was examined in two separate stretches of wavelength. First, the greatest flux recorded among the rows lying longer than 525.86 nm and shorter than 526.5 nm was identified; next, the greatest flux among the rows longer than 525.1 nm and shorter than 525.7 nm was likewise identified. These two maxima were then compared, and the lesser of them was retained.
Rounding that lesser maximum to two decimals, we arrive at 1.99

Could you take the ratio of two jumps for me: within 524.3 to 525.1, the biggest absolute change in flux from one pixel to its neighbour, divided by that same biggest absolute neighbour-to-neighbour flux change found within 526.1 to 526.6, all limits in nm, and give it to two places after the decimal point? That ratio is 0.46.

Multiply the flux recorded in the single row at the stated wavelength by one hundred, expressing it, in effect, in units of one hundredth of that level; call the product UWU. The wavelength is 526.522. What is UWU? 170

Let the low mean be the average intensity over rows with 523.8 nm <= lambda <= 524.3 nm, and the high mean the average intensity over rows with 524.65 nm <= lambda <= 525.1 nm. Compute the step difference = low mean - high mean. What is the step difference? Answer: 0.08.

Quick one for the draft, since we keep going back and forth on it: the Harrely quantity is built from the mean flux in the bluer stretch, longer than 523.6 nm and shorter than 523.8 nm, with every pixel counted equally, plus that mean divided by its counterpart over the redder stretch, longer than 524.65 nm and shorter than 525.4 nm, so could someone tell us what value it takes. 2.85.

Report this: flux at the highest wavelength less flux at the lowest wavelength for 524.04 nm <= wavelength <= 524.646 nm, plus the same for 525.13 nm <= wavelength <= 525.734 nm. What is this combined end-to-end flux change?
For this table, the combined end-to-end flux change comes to -0.15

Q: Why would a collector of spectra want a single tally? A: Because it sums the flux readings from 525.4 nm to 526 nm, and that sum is 9.6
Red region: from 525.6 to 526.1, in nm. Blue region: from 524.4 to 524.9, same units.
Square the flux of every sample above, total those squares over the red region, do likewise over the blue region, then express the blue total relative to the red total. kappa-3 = 1.0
